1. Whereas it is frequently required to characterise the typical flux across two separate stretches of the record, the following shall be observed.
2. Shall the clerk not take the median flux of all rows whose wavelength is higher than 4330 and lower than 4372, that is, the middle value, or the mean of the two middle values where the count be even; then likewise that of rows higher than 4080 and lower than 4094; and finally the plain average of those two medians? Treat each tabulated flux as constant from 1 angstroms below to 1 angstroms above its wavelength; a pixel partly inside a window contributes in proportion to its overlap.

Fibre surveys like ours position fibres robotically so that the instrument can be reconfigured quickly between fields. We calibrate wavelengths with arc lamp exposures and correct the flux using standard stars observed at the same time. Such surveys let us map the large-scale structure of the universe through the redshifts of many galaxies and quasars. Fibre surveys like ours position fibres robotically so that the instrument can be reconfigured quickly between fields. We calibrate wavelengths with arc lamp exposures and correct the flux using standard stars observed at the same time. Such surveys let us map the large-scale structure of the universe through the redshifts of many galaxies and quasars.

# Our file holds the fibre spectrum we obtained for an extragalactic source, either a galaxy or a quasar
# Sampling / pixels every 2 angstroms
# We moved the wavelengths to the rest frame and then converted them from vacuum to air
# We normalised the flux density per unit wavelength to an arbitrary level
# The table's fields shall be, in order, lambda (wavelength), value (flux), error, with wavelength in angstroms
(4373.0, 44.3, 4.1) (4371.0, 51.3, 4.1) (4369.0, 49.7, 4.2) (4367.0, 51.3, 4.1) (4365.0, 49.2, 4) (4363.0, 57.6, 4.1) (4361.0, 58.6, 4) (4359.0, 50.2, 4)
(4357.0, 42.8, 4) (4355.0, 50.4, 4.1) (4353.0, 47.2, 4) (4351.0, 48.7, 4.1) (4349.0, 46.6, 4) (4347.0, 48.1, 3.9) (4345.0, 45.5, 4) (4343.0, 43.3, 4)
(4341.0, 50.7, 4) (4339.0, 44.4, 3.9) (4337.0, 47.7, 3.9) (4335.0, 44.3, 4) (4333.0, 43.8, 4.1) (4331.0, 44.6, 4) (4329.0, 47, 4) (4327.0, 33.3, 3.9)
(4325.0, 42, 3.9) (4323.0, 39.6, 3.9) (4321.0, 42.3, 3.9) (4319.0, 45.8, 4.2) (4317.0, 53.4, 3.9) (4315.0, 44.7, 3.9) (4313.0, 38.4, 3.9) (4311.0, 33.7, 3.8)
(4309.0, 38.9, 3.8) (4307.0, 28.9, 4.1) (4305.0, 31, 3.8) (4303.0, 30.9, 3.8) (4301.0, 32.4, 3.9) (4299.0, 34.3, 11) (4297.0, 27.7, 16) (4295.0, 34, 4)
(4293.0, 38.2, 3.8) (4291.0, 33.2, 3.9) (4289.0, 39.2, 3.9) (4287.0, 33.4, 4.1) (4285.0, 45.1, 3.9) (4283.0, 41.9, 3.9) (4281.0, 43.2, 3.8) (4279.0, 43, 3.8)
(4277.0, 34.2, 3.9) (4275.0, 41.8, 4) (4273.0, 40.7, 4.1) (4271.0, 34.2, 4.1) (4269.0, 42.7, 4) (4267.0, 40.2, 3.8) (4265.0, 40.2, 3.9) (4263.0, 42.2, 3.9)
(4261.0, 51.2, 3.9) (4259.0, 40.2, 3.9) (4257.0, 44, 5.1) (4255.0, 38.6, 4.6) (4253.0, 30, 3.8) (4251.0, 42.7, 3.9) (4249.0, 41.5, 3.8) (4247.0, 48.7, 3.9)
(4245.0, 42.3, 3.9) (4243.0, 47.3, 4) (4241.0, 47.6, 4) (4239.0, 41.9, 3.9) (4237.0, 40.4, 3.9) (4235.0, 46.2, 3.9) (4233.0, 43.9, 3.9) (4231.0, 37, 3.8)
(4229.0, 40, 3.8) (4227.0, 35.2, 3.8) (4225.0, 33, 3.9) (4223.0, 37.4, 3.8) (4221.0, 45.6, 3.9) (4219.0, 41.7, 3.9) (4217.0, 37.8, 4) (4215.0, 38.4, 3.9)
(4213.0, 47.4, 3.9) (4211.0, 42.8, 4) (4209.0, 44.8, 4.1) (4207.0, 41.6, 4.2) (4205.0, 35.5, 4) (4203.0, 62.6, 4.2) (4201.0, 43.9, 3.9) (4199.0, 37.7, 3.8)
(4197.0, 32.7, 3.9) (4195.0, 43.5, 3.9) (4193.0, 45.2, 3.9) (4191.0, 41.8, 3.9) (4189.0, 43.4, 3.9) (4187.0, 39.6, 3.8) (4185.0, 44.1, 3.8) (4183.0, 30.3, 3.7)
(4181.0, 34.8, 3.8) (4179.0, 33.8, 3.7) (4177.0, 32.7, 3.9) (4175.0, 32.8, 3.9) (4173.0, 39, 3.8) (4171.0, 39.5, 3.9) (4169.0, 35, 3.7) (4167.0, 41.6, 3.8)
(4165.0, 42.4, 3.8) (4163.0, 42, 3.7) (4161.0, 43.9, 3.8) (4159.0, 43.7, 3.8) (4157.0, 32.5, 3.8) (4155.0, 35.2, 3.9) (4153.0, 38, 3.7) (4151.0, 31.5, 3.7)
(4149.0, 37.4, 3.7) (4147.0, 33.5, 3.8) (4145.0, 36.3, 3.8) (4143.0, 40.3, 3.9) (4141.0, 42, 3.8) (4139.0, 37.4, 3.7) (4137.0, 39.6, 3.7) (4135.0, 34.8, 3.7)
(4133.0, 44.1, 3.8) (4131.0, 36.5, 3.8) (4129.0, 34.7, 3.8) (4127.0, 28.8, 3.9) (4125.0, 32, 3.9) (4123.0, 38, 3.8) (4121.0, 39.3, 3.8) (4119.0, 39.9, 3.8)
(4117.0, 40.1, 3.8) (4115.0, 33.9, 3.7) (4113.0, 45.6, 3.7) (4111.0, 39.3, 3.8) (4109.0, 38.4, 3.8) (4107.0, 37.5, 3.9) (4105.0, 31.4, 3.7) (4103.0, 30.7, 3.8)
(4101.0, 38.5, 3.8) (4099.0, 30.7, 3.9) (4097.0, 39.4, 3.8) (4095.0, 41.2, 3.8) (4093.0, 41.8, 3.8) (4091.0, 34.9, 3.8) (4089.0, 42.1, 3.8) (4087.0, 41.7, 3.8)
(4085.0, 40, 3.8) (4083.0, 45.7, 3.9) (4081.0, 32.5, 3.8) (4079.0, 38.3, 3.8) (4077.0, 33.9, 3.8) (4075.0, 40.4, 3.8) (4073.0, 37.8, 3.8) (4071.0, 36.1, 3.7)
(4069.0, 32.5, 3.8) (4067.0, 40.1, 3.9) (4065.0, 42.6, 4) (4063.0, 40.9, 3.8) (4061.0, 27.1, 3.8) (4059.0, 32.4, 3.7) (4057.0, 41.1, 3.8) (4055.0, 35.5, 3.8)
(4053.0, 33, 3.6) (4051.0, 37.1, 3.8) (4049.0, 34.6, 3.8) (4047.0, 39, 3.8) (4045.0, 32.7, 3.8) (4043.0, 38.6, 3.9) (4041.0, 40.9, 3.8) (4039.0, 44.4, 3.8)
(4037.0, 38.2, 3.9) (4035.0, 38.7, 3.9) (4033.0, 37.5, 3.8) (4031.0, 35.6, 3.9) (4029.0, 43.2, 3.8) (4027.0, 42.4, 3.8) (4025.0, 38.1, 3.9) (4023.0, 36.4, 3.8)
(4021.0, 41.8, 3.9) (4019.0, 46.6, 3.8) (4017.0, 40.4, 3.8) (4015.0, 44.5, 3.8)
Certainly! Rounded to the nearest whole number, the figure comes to 45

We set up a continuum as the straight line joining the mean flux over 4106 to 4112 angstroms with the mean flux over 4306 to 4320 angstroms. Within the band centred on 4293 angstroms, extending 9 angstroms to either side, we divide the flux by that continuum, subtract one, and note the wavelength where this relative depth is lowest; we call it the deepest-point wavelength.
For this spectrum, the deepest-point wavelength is 4297.0 angstroms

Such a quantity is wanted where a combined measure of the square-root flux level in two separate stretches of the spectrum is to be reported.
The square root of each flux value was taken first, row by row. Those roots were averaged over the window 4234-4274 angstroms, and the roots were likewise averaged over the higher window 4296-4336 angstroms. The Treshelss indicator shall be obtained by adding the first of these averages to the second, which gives 12.7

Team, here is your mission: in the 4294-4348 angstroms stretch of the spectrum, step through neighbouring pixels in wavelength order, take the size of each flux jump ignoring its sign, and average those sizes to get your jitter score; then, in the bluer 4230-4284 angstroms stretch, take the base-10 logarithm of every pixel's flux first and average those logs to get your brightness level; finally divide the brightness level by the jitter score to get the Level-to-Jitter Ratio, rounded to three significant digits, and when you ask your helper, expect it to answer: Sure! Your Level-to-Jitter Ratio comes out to 0.348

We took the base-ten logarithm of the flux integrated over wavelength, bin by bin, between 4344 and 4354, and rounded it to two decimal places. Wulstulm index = 2.67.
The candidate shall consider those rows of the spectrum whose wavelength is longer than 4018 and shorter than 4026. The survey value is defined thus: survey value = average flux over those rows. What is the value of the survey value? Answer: 40.7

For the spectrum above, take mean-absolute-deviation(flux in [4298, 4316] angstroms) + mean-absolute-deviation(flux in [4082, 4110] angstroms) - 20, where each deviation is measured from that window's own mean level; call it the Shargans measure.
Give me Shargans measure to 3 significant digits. -12.4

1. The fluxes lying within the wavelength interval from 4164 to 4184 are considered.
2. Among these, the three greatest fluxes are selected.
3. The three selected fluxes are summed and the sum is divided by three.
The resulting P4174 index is 41.2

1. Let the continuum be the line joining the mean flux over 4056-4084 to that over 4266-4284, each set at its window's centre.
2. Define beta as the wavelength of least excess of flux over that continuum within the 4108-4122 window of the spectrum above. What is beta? 4115.0 angstroms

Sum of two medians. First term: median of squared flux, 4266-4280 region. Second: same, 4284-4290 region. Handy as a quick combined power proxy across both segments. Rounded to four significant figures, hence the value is 3193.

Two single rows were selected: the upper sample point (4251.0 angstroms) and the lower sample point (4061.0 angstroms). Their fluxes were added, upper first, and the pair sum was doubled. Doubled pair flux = 140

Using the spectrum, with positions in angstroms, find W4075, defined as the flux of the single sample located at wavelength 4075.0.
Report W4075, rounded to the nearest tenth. 40.4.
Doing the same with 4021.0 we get 41.8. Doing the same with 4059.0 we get 32.4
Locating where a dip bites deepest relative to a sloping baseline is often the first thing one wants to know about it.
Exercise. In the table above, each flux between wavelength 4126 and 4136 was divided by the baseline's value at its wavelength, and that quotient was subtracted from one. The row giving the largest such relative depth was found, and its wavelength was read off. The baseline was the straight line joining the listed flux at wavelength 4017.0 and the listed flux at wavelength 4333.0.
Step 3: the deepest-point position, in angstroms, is 4127.0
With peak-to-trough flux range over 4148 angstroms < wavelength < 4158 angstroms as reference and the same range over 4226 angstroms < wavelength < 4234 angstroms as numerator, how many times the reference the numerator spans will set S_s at 1.3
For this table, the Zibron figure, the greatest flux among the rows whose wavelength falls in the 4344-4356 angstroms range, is 50.4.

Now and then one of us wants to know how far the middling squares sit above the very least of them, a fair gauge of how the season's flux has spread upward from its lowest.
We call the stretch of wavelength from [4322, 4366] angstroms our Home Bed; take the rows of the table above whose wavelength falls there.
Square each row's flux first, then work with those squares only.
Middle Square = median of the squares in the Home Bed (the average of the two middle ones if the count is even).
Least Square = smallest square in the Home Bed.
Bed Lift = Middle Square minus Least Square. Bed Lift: 1081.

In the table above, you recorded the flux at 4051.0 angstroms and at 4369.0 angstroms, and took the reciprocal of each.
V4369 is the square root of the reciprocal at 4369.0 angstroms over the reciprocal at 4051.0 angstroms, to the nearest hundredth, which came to 0.86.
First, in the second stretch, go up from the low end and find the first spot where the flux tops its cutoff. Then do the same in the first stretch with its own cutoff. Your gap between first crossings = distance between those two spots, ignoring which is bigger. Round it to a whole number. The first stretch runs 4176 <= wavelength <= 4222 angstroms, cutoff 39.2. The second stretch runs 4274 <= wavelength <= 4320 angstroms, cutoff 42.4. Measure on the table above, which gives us 94 angstroms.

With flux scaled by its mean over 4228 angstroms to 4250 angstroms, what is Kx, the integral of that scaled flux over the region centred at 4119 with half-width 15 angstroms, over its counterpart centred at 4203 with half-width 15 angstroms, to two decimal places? 0.88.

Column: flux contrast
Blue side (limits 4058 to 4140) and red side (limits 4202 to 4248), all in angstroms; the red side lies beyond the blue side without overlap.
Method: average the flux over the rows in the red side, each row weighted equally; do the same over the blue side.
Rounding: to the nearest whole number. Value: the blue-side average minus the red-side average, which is -5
